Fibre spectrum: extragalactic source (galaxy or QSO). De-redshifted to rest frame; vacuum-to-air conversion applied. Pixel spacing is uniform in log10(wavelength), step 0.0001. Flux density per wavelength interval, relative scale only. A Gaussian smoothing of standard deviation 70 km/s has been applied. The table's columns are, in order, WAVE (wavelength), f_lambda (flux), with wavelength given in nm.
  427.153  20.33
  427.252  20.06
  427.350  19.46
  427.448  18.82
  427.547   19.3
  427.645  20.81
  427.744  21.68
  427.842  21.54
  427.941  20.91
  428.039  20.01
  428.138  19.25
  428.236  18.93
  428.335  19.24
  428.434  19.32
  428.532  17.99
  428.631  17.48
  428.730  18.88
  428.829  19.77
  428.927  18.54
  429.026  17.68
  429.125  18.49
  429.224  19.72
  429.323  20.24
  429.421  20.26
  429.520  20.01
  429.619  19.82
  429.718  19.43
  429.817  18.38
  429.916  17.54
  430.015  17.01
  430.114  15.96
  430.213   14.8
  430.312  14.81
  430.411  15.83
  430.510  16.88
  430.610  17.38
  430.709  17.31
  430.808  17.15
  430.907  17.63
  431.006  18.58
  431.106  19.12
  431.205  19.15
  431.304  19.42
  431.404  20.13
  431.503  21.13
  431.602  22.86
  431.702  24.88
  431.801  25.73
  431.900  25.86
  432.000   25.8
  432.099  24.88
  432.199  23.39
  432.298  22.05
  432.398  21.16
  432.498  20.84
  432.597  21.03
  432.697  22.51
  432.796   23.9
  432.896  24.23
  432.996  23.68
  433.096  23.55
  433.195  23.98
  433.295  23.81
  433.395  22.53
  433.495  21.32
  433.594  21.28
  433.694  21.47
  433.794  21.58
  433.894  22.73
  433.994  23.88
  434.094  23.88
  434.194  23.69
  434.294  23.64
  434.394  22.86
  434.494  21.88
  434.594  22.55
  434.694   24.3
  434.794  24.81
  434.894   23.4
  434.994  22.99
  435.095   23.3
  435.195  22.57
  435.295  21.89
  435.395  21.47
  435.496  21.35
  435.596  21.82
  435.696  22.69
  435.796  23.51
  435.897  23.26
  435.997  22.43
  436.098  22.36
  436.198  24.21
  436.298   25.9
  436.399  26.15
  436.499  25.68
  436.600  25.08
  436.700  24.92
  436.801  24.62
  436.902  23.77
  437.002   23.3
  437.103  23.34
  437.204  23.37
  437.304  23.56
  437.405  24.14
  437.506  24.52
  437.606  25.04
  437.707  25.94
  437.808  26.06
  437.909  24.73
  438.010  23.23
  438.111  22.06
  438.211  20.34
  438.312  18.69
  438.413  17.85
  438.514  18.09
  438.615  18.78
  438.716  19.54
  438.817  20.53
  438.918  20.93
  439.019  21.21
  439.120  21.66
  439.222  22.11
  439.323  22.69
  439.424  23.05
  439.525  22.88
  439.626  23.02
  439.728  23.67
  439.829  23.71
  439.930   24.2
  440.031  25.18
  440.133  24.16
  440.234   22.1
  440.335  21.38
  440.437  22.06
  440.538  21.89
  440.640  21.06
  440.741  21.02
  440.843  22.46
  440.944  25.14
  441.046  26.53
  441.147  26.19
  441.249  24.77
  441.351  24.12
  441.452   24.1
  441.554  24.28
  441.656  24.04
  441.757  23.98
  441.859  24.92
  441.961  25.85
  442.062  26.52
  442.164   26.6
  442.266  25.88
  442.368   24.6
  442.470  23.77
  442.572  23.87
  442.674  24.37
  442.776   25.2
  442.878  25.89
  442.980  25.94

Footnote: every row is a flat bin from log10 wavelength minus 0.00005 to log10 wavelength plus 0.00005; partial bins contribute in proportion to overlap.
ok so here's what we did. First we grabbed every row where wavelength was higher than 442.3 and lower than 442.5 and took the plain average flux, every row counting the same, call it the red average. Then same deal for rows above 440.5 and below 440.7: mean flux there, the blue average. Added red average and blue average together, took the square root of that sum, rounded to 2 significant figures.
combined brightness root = 6.8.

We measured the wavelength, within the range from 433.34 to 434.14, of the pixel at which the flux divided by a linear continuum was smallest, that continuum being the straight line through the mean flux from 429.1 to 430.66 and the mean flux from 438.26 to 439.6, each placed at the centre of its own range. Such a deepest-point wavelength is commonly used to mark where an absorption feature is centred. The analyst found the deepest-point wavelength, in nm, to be 433.594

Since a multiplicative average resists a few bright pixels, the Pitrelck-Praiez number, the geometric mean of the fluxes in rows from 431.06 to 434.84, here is 22.7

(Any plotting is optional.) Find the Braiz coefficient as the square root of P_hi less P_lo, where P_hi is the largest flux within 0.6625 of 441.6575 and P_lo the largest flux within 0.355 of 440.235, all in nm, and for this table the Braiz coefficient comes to 1.2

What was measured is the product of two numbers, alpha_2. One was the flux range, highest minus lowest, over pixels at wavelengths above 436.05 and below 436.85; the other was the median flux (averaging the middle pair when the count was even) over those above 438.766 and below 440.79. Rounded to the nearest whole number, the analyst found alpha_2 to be 84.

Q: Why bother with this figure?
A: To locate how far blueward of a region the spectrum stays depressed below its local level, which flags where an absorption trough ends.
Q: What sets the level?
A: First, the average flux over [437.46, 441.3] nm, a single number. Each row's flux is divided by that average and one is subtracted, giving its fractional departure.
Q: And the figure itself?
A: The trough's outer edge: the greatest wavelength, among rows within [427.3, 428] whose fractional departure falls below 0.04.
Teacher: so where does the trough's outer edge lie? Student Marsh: 427.941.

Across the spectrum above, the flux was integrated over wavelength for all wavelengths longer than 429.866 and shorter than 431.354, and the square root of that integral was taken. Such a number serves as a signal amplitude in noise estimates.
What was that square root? 5.06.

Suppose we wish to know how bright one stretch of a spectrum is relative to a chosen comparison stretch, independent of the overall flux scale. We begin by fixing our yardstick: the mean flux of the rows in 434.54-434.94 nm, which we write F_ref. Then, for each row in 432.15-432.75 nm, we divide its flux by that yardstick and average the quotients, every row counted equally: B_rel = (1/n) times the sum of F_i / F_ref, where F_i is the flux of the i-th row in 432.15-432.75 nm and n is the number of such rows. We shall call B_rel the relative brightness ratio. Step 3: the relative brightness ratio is 0.92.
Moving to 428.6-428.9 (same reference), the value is 0.79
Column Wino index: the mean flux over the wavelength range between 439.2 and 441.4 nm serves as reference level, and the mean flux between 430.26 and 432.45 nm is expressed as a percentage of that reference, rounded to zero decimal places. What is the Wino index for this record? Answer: 88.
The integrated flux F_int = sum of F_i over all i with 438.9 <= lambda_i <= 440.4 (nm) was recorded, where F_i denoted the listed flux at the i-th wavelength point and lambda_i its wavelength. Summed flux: 342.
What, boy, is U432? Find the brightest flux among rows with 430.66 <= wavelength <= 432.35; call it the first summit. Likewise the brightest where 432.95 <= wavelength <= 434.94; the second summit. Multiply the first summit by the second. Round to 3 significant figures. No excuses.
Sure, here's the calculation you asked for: 642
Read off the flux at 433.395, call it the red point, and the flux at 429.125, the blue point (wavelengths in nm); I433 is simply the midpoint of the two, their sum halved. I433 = 20.5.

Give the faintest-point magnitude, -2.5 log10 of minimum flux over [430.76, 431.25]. -3.09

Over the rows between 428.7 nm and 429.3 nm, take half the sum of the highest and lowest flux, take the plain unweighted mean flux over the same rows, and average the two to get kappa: 18.8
